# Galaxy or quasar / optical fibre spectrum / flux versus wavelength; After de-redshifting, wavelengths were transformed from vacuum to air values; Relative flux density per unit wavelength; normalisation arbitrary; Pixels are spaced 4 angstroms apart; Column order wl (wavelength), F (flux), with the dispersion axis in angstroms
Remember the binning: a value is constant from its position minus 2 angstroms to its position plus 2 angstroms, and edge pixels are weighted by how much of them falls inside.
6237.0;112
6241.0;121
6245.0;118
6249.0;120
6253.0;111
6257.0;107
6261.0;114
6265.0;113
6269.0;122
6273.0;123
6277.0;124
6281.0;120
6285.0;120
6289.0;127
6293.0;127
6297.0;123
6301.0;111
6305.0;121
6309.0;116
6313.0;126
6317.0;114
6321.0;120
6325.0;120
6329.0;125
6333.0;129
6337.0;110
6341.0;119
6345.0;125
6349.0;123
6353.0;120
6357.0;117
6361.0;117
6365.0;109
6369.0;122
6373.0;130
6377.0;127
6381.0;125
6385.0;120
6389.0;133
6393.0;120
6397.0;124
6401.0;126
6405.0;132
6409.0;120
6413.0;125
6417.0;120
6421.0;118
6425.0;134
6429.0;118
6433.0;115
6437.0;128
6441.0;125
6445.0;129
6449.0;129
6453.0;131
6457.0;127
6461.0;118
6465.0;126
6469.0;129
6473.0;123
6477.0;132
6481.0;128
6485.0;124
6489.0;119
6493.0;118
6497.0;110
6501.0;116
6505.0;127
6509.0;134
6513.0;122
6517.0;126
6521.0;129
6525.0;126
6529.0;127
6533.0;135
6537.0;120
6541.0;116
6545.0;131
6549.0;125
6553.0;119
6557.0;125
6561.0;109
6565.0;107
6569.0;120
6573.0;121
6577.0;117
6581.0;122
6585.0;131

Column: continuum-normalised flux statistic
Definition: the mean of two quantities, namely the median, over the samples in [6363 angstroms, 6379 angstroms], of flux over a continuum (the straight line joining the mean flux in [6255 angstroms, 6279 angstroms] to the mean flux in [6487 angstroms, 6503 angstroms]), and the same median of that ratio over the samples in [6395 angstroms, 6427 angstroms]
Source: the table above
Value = 1.070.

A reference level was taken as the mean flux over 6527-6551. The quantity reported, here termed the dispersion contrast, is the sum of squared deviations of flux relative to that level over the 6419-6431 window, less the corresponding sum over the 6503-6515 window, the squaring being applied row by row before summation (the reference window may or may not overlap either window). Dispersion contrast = 102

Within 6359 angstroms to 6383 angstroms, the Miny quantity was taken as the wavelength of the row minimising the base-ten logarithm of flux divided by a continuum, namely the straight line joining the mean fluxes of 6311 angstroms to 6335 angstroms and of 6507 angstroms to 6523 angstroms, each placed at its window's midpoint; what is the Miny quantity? 6365.0 angstroms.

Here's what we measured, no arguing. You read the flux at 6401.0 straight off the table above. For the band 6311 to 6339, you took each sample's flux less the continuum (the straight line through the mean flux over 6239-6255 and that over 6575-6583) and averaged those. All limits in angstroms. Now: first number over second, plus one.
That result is 49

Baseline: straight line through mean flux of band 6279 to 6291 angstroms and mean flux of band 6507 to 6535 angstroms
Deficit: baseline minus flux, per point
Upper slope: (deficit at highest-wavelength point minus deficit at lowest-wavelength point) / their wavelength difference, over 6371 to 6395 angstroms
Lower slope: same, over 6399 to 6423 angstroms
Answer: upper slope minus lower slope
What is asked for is 0.1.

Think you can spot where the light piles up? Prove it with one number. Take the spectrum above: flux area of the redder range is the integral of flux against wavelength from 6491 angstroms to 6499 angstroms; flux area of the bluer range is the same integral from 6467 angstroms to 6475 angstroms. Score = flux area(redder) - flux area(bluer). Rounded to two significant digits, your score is -96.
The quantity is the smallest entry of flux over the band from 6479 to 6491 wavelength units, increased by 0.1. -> 119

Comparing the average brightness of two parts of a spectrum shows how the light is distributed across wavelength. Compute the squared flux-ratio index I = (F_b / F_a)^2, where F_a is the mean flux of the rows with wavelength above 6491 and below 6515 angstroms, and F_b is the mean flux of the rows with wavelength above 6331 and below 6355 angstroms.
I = 1.00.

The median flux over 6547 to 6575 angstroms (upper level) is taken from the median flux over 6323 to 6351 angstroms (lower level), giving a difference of 3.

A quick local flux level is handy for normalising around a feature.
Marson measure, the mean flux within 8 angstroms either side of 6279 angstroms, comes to 122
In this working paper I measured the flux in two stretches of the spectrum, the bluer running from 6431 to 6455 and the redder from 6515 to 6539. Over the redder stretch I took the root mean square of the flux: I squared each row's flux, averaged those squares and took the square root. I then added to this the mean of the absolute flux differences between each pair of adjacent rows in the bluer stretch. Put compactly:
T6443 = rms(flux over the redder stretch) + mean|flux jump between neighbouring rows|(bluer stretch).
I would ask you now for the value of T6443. 132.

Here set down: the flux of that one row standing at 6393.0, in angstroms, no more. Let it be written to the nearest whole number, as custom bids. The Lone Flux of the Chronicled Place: 120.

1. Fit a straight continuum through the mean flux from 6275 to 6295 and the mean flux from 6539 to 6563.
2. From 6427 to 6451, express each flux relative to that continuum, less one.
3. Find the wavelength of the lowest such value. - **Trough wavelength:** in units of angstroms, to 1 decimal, 6433.0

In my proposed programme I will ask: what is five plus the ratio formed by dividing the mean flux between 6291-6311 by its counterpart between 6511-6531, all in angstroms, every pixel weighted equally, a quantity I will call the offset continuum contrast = 5.949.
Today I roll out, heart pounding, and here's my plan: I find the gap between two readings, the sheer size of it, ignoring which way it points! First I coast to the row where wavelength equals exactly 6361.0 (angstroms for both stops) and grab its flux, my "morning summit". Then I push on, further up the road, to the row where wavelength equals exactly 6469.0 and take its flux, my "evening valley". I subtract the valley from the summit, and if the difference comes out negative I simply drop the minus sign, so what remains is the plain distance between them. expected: 12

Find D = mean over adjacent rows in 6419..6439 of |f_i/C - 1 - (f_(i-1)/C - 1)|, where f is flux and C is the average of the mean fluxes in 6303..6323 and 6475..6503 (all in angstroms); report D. 0.100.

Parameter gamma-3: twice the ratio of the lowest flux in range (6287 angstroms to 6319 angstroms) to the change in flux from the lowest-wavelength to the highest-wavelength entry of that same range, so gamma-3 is -17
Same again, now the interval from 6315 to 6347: 20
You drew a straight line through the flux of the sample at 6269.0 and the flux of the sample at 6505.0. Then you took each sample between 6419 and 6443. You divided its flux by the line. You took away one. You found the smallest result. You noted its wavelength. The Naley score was 6433.0 angstroms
